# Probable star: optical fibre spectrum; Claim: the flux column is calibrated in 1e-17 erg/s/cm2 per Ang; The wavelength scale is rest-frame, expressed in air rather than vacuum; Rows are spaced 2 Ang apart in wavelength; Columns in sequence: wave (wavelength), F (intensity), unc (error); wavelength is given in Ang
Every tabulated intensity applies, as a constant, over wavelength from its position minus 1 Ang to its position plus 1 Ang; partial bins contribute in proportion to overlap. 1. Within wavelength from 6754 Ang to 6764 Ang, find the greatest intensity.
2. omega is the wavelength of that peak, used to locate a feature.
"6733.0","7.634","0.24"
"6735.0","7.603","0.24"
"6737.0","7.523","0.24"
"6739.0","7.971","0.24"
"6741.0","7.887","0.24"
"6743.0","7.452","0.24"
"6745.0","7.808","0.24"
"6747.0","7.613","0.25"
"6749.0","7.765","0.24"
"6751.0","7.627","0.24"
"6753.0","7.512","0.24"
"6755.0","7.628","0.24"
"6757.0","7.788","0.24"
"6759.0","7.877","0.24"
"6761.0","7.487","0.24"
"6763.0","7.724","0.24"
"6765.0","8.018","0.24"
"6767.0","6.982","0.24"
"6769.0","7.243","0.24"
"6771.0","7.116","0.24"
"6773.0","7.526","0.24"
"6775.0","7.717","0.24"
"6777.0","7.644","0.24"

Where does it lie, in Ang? 6759.0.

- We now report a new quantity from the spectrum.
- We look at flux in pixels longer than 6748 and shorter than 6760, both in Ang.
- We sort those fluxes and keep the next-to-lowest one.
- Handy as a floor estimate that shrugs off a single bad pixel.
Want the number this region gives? 7.627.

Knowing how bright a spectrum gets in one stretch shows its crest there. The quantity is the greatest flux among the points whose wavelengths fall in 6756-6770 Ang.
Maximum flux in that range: 8.018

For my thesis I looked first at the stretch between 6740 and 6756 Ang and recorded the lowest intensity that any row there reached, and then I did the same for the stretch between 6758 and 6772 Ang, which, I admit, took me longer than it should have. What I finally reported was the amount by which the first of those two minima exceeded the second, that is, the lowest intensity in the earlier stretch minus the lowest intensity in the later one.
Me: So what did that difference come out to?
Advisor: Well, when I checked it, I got 0.47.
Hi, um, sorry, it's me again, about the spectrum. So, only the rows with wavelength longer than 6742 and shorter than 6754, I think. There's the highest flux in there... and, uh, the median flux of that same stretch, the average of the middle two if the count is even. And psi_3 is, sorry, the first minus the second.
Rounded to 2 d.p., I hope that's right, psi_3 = 0.19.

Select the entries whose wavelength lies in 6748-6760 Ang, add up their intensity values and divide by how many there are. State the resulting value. 7.70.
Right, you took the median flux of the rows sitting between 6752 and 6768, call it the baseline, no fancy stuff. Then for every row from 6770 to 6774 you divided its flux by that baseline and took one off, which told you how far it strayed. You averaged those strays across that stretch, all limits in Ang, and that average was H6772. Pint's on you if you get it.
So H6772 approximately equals -0.046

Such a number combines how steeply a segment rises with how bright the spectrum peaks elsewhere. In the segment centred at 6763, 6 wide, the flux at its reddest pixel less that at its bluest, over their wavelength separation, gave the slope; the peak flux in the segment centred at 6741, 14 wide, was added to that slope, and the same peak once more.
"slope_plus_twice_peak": 16.1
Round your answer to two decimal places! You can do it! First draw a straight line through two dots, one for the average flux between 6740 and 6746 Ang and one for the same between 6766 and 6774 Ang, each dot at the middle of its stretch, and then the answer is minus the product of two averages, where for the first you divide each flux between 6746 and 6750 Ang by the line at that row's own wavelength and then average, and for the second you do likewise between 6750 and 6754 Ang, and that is -1.01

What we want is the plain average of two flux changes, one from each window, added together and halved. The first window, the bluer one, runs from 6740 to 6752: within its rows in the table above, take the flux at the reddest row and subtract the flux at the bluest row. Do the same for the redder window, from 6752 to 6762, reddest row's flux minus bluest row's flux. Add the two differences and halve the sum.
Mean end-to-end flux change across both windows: -0.14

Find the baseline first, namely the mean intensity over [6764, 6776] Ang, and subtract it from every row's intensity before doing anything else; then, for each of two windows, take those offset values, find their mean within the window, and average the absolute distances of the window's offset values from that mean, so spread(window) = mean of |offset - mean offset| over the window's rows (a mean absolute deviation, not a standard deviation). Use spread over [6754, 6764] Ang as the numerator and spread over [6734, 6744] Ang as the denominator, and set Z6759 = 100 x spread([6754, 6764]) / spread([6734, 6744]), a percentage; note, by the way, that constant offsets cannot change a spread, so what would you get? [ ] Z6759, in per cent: 59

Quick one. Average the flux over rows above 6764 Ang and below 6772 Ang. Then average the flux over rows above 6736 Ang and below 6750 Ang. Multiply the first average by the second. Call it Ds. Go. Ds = 56.6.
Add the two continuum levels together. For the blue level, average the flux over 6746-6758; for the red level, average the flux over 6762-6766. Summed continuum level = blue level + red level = 15.5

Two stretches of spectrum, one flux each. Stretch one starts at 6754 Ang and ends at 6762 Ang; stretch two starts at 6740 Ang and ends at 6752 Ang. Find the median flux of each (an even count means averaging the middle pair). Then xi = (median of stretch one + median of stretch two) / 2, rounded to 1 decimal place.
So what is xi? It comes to 7.7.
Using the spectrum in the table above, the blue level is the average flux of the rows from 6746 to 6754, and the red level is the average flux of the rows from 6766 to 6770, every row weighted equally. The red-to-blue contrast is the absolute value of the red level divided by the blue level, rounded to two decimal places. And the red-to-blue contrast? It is 0.93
